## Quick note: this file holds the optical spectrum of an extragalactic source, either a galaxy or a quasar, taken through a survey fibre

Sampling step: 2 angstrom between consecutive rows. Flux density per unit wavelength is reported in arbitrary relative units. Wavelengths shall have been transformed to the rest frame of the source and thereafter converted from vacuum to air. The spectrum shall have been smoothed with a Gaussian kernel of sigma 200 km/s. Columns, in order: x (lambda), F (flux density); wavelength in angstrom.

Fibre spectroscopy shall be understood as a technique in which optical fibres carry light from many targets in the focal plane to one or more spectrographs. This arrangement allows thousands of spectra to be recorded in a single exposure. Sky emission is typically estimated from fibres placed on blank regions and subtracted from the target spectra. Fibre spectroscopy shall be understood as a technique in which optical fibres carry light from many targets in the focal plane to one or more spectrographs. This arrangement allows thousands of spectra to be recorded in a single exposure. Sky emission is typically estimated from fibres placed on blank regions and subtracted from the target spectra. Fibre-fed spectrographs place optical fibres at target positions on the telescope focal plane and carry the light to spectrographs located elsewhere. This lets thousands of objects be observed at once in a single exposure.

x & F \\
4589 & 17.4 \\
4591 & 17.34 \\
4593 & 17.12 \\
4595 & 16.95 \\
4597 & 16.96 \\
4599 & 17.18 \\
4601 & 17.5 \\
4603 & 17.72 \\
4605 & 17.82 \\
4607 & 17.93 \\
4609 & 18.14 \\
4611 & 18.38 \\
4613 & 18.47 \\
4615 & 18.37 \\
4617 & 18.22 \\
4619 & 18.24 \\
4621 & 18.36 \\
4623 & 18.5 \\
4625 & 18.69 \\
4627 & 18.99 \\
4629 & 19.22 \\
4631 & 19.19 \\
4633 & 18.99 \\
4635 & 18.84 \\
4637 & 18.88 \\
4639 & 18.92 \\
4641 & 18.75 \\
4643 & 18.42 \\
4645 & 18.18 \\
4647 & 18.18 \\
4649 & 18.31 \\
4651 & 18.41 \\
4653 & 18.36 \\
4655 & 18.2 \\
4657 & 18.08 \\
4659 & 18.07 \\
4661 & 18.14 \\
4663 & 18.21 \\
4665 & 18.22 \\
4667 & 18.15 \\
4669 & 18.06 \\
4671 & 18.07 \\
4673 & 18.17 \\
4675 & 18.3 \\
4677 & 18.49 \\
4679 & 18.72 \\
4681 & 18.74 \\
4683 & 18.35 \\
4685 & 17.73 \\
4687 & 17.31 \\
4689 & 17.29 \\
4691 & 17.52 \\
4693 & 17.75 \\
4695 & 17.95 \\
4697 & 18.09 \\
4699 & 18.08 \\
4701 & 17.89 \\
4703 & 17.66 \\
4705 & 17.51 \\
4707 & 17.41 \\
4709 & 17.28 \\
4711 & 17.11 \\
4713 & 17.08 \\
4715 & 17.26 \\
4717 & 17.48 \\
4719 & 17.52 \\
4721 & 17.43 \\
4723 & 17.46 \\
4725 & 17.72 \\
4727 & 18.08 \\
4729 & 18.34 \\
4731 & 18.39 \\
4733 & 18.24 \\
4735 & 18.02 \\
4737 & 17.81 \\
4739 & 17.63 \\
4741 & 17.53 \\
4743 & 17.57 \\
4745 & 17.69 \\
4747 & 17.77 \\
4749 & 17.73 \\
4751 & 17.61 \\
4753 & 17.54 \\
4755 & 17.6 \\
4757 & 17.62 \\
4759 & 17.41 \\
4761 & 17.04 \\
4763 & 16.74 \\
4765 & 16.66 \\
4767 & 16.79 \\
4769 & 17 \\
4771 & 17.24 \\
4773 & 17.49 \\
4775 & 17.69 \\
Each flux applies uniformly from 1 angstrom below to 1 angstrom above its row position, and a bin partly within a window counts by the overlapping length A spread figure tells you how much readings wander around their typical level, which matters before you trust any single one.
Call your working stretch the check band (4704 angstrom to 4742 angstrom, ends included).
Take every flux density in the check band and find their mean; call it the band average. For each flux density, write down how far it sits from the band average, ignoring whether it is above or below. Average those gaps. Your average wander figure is 0.32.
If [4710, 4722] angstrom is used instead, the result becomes 0.16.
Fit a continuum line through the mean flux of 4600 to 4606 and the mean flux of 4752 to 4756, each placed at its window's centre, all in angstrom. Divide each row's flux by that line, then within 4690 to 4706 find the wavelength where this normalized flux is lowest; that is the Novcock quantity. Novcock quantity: 4691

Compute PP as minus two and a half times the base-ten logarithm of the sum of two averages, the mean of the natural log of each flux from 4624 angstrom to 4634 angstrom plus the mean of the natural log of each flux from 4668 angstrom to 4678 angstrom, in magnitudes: -1.92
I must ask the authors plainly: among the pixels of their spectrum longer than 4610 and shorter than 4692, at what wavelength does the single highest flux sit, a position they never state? 4629 angstrom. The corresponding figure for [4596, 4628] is 4627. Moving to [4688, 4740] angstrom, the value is 4731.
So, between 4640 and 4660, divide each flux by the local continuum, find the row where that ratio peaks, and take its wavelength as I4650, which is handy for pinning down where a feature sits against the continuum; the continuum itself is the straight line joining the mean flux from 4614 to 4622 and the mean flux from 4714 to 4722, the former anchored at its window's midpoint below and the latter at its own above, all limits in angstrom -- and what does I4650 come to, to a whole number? 4641 angstrom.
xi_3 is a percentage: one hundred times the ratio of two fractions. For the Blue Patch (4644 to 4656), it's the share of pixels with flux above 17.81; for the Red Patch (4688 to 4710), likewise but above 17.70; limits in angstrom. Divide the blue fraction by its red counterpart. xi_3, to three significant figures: 220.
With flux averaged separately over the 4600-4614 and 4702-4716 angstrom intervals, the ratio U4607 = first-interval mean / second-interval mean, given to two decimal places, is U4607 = 1.04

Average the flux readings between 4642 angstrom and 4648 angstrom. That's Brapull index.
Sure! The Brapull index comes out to 18.3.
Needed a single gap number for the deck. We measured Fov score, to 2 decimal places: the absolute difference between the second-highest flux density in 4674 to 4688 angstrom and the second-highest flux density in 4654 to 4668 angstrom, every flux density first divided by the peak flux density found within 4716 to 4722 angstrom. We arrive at 0.03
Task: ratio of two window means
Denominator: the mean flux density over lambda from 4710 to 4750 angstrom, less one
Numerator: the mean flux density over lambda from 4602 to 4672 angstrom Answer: 1.10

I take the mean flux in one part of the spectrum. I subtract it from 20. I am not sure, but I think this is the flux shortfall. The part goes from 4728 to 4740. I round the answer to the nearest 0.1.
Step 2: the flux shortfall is 1.9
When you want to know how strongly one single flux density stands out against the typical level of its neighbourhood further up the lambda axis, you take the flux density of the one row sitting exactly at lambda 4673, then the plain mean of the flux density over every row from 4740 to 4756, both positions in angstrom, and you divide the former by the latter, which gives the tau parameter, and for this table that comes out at 1.03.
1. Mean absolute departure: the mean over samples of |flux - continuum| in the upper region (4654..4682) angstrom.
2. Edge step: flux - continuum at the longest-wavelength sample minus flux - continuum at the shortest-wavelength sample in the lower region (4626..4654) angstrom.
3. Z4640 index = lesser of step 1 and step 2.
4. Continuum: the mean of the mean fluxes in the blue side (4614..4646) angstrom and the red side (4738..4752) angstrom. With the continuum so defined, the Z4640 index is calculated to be -0.6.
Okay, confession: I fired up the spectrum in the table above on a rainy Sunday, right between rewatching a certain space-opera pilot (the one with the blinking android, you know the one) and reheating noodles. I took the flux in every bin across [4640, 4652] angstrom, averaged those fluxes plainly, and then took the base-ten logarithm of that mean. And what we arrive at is 1.26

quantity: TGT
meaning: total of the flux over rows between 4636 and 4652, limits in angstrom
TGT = 148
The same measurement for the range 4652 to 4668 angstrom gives 145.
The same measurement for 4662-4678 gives 146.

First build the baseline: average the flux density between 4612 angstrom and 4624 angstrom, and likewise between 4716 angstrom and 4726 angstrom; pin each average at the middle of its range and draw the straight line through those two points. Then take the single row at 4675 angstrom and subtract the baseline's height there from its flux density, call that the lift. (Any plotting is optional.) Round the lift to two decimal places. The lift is 0.40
